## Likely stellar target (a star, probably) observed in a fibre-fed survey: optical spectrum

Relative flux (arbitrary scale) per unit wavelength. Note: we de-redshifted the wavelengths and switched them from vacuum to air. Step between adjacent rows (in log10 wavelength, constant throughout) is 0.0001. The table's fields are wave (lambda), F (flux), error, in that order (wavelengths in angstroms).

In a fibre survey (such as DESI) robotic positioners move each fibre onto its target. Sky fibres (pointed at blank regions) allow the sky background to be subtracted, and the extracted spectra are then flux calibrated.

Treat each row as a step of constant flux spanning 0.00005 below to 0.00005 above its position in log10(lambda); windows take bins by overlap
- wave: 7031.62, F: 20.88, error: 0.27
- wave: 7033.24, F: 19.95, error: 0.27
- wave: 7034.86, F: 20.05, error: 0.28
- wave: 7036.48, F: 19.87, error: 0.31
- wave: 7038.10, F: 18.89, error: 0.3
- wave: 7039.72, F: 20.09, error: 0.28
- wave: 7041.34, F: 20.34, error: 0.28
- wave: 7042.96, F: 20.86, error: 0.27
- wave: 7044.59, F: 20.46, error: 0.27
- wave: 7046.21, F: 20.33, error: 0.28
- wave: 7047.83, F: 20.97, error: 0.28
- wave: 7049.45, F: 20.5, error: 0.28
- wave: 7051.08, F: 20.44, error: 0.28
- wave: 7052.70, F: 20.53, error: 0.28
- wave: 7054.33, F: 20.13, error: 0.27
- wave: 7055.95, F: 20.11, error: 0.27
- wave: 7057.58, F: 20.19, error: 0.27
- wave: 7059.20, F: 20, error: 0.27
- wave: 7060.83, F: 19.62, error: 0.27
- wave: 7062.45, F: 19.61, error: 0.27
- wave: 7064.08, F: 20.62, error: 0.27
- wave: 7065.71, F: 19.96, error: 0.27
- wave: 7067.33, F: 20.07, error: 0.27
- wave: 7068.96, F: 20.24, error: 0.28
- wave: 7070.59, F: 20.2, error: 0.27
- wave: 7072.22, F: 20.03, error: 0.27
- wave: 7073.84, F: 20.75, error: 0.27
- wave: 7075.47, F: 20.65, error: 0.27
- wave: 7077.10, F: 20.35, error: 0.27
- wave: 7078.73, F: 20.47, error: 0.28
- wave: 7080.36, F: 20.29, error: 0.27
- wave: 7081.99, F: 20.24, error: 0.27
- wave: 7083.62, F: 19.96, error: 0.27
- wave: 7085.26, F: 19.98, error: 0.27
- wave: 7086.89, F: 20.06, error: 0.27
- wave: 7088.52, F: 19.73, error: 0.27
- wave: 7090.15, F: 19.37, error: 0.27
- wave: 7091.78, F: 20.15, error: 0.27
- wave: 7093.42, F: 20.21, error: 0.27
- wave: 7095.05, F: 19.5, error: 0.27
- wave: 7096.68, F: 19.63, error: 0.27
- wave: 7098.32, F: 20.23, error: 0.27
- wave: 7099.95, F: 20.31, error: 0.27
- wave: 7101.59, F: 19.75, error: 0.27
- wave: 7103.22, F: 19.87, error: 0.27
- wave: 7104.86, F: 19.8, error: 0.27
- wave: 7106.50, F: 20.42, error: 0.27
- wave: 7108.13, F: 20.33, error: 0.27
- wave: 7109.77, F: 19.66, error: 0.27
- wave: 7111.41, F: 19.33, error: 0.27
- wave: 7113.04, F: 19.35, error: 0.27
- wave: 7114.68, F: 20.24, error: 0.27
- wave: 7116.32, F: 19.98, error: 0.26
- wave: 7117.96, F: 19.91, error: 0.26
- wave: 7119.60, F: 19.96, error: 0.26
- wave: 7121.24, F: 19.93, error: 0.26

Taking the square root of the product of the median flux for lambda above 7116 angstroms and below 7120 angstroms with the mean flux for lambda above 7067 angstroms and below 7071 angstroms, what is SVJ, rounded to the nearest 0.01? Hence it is 20.06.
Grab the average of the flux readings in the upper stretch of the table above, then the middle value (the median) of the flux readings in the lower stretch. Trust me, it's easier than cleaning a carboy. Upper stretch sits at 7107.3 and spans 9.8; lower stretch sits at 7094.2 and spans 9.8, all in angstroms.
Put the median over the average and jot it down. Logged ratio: 1.00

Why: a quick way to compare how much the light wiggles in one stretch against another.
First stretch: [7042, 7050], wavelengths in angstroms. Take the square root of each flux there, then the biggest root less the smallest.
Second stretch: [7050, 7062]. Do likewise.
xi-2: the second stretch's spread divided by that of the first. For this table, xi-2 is 1.4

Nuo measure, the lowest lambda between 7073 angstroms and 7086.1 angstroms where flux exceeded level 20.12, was 7073.84 angstroms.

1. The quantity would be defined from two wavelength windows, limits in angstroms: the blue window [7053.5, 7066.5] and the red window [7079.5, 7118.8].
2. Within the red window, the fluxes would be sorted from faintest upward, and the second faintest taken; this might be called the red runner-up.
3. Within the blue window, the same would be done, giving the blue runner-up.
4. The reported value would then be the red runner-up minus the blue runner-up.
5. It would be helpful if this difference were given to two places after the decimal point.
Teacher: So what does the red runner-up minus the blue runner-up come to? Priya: -0.27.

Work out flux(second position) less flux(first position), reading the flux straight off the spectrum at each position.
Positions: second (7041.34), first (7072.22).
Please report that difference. 0.3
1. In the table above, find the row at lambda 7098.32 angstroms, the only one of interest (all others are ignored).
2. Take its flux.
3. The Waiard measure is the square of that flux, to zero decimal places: 409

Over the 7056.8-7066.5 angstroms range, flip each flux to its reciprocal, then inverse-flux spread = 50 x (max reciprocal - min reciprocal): 0.12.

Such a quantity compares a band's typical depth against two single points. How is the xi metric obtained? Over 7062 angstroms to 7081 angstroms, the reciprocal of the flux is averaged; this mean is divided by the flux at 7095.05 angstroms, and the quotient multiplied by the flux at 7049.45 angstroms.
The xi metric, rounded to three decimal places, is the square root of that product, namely 0.228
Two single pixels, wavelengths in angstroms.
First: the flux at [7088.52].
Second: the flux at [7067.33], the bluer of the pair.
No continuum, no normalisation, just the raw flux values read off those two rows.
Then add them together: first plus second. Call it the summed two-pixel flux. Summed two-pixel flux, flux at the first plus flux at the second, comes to 39.8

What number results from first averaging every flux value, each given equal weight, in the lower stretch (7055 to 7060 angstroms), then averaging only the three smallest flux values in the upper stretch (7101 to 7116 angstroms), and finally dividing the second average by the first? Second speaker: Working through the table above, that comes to 0.967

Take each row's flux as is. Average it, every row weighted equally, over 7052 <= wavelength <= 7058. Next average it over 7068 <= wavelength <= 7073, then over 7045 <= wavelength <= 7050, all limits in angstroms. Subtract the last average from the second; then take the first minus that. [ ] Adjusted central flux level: 20.7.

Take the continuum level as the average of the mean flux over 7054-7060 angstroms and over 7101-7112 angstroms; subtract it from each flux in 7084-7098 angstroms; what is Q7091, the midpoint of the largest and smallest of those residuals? -0.2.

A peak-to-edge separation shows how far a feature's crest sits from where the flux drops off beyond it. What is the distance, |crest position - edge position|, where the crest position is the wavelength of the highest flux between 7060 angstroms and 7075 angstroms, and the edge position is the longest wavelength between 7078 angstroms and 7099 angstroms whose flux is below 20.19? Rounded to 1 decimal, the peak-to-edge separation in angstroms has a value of 22.8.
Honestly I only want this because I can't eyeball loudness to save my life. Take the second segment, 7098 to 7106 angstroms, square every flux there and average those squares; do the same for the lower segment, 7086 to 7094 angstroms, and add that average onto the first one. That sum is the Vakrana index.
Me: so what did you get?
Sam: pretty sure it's 796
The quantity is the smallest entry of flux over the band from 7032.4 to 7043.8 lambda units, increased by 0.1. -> 19.0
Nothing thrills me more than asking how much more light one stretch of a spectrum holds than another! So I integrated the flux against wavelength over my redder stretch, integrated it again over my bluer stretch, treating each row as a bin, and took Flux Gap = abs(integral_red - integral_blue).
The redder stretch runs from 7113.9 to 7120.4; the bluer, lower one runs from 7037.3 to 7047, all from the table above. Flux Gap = 65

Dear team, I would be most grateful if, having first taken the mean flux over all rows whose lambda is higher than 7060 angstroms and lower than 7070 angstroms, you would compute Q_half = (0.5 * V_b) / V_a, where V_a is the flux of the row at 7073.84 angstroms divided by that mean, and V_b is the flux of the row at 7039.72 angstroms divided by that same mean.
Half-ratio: 0.484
